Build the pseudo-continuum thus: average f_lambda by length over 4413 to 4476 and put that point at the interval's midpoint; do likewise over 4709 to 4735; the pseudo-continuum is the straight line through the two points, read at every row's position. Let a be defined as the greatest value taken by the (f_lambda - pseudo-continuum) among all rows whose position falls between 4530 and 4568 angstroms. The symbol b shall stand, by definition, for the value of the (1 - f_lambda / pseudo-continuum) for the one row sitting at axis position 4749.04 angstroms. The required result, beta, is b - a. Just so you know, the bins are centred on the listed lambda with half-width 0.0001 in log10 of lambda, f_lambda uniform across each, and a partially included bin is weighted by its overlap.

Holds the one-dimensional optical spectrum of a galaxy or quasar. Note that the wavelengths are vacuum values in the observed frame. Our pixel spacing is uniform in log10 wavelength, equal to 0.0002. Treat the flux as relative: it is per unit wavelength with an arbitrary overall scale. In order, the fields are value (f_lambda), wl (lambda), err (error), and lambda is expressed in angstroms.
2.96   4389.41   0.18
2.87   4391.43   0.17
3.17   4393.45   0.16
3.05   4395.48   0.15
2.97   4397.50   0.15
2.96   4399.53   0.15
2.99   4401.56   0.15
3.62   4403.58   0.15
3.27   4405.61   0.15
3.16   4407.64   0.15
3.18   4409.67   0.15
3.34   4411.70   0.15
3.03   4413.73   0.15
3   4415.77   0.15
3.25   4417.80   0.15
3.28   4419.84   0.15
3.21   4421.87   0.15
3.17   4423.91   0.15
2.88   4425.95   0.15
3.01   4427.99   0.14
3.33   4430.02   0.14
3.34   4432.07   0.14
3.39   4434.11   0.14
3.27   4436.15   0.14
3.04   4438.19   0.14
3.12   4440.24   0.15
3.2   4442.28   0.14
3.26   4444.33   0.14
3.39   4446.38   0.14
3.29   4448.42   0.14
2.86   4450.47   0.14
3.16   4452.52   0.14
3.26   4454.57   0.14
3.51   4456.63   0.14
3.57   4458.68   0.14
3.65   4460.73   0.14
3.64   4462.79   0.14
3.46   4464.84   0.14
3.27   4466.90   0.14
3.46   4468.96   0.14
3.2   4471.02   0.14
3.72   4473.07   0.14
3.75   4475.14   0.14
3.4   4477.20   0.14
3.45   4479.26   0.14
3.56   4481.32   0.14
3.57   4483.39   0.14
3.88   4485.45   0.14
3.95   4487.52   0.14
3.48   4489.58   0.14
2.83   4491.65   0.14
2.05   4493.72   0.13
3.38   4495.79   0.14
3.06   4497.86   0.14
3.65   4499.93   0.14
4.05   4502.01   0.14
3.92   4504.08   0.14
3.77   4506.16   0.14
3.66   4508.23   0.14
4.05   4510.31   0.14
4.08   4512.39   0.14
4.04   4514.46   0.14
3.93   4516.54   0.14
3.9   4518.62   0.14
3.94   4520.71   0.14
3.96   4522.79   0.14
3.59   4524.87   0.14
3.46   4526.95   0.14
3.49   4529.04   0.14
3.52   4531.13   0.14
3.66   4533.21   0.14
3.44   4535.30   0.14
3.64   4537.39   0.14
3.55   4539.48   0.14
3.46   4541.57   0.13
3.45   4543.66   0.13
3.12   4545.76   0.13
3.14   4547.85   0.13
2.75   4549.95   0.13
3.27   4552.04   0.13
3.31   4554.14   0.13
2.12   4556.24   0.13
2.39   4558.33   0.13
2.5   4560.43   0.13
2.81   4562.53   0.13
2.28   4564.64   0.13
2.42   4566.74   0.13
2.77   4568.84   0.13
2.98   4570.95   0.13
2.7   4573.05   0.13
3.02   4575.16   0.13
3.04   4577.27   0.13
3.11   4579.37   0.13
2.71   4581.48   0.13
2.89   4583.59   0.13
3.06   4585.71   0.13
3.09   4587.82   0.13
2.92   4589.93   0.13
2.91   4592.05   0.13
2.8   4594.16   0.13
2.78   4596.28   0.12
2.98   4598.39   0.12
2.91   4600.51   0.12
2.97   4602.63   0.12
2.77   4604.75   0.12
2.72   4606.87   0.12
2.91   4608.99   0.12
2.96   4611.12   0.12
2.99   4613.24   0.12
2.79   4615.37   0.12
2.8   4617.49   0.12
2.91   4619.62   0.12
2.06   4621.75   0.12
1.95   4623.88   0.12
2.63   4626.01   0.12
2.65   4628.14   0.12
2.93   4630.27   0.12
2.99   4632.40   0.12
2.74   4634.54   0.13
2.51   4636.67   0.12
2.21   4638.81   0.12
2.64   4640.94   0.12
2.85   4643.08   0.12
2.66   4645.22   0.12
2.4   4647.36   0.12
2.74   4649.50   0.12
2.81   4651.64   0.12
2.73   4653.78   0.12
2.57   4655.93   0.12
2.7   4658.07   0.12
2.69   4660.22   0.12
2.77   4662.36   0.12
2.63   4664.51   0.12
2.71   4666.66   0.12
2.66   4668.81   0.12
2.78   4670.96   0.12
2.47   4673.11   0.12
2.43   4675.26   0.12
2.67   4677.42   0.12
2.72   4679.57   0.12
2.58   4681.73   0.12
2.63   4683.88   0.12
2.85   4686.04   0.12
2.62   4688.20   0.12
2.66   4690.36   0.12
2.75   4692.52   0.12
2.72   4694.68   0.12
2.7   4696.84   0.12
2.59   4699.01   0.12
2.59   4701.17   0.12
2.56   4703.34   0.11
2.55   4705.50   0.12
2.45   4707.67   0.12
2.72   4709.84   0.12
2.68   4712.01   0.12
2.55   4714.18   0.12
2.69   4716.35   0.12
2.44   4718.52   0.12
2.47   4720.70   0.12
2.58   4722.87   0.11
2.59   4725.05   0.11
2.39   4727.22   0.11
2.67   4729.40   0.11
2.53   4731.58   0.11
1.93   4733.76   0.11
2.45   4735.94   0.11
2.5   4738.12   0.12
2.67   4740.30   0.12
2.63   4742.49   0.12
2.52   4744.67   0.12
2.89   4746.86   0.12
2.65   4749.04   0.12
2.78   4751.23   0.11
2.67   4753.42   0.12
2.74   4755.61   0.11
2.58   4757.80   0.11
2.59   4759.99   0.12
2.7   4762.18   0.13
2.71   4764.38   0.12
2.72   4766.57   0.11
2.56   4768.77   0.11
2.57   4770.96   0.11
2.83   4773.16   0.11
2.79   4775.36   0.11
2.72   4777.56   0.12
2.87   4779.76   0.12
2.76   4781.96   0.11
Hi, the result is -0.7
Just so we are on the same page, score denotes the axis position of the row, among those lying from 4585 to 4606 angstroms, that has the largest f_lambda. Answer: 4587.82 angstroms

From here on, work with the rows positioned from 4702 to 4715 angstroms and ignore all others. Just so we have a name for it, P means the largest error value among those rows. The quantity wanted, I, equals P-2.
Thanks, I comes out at -1.880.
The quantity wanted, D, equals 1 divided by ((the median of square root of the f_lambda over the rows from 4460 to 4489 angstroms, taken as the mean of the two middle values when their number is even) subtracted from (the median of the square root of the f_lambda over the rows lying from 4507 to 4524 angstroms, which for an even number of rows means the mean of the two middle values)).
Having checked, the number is 10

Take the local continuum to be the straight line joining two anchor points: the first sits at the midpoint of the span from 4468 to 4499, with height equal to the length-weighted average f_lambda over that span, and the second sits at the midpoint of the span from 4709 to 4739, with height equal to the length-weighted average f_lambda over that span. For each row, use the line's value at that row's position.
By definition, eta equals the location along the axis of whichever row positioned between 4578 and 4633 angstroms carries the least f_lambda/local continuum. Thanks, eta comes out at 4623.88 angstroms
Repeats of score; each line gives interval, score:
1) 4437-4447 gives 4446.38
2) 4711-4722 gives 4716.35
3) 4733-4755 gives 4746.86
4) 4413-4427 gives 4419.84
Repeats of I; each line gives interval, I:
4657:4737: -1.880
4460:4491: -1.860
